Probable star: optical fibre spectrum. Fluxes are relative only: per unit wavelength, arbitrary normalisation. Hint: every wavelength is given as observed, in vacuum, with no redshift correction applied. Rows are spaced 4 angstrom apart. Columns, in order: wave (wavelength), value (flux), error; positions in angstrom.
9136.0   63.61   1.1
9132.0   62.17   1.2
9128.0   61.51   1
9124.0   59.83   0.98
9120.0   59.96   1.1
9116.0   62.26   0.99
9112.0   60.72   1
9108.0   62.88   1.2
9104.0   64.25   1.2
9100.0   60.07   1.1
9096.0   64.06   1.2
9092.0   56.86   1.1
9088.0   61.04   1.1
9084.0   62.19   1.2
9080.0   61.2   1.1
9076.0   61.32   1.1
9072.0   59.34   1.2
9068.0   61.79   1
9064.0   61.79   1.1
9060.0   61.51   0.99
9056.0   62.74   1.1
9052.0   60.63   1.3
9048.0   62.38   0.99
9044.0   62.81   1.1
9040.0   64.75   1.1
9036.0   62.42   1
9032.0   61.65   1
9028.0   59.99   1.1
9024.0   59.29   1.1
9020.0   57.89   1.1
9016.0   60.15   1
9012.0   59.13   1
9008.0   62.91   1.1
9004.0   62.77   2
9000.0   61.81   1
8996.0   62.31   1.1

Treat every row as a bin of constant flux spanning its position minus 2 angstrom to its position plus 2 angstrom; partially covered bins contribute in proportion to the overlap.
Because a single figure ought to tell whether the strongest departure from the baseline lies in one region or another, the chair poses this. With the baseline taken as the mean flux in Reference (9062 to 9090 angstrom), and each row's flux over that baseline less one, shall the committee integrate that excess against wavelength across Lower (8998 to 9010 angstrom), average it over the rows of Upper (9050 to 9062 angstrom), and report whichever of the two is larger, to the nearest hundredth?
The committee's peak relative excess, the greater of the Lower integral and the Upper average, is 0.25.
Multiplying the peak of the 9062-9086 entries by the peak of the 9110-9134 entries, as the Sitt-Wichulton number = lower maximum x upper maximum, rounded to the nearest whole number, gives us 3872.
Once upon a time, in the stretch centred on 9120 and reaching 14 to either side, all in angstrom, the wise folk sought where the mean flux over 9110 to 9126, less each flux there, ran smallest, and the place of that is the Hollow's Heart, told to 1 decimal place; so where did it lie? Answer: 9108.0 angstrom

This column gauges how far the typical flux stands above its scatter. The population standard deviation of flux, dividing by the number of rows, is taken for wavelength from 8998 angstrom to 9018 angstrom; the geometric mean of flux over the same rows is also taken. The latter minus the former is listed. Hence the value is 59.9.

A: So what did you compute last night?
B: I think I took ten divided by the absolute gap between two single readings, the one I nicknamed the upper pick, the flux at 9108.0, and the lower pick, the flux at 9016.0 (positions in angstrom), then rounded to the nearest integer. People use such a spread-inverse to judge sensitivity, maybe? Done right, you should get 4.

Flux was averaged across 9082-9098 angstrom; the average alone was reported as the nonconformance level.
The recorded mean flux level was 61.0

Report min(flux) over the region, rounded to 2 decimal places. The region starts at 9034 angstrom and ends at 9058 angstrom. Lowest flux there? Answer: 60.63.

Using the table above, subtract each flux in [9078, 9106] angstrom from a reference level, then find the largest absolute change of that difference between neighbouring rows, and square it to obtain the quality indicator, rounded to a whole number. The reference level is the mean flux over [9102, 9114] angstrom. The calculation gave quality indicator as 52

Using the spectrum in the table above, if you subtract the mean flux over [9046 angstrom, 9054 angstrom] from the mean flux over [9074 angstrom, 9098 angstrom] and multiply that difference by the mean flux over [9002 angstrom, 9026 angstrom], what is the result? -24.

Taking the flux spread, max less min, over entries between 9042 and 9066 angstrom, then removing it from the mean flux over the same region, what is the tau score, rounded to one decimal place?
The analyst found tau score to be 59.8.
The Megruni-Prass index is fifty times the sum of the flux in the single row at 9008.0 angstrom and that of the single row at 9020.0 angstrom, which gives 6040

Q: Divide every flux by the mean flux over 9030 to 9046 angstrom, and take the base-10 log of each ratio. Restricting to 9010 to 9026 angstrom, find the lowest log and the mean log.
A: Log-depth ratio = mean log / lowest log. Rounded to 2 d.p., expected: 0.75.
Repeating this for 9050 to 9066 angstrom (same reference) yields 0.54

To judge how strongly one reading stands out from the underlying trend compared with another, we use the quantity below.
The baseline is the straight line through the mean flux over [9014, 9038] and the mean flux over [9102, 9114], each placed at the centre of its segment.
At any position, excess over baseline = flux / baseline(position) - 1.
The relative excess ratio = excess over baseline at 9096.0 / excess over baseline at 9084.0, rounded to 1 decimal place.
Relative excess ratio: 6.6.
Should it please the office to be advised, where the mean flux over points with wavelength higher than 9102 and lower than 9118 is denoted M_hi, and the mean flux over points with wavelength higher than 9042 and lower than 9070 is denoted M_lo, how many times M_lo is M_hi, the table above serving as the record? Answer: 1.009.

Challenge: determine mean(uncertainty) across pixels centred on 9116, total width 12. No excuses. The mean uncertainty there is 1.03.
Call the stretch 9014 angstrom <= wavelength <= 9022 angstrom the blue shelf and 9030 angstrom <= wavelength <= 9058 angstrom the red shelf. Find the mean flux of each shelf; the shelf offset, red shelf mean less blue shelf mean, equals 3.5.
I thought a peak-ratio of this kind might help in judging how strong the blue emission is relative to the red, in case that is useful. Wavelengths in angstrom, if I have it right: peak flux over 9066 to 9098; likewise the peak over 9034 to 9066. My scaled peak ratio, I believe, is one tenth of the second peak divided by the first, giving 0.101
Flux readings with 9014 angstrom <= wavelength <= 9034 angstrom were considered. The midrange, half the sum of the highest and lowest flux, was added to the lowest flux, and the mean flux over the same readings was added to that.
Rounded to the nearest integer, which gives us 177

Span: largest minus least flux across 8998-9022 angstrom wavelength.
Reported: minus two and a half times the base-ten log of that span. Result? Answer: -1.8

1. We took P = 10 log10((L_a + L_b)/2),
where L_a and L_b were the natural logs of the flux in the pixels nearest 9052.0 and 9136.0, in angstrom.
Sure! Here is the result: 6.16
